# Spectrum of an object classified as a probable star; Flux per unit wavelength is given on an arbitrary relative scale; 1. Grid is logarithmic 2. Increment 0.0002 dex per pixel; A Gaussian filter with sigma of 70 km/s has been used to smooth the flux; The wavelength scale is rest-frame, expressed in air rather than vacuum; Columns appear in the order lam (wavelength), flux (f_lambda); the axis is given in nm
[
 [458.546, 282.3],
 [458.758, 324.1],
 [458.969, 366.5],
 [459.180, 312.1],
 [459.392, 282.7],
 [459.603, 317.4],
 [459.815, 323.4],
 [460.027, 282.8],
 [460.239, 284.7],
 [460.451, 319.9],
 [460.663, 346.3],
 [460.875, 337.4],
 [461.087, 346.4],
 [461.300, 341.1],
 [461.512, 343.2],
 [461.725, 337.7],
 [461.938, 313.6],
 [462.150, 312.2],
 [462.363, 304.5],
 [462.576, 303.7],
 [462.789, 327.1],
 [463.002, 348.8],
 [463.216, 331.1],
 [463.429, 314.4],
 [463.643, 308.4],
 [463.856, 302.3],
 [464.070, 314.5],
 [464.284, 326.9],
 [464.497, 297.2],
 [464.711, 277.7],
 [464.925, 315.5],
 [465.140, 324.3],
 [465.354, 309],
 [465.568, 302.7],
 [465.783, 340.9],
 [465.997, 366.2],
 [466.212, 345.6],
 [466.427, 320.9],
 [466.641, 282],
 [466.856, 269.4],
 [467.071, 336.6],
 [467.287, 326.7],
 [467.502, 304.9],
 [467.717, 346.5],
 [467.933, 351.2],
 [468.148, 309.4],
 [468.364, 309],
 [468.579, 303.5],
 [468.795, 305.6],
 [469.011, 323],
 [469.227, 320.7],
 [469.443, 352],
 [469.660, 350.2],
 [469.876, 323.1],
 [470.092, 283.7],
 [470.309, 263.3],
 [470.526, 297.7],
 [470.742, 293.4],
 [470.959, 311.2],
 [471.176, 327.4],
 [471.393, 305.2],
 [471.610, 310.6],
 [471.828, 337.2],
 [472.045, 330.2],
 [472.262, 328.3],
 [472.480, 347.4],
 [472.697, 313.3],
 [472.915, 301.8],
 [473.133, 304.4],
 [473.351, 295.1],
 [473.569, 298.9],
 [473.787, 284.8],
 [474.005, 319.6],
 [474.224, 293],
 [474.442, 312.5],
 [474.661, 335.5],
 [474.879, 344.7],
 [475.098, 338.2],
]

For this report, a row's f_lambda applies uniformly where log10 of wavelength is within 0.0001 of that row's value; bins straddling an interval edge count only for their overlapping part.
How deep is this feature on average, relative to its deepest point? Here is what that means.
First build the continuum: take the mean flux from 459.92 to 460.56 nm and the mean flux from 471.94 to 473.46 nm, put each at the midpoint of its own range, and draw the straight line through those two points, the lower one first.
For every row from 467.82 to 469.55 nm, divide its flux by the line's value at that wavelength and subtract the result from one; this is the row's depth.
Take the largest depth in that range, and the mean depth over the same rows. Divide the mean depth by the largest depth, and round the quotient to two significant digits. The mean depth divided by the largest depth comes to -1.7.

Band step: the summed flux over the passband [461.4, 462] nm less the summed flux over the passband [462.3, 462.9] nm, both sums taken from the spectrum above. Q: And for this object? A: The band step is 59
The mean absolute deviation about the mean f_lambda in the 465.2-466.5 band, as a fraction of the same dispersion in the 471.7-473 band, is 1.6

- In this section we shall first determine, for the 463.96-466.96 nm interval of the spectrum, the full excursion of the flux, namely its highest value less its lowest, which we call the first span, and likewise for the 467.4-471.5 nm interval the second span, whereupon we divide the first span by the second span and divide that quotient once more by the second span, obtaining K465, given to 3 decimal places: 0.012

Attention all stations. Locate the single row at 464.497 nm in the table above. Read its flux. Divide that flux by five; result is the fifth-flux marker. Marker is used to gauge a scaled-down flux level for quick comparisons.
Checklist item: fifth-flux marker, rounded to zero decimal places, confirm 59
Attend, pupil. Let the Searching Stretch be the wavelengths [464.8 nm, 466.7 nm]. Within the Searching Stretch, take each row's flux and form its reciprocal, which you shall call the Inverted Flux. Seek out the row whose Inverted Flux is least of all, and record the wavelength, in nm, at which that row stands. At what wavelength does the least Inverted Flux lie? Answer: 465.997 nm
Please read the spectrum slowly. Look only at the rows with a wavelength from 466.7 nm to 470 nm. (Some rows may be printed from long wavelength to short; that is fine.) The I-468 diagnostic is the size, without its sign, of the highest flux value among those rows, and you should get 352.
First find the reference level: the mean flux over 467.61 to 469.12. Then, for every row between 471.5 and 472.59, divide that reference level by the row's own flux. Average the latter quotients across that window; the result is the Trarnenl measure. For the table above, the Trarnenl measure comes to 0.97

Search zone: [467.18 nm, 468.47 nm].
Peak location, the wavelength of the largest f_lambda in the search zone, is 467.933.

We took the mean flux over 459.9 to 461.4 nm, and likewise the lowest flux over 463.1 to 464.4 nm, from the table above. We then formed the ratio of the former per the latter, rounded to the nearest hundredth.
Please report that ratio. 1.07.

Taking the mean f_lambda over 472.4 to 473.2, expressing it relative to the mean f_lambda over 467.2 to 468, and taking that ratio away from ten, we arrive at 9.05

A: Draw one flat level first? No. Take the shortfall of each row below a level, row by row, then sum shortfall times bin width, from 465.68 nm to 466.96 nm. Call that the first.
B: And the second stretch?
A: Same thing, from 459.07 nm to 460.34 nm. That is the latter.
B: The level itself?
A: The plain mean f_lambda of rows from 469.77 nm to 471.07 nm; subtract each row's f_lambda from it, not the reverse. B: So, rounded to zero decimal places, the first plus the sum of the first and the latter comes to -72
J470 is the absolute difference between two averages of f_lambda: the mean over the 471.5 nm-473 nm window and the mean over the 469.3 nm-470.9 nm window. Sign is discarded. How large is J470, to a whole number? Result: 15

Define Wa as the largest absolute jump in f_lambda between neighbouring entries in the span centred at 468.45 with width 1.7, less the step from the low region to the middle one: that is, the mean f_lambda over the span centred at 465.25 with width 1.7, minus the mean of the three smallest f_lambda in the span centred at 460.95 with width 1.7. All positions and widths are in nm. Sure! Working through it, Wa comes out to 39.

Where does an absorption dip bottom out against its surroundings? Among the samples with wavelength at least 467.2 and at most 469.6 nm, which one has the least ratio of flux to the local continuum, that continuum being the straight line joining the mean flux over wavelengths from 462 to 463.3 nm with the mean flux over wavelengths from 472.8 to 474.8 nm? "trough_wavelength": 467.502 nm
